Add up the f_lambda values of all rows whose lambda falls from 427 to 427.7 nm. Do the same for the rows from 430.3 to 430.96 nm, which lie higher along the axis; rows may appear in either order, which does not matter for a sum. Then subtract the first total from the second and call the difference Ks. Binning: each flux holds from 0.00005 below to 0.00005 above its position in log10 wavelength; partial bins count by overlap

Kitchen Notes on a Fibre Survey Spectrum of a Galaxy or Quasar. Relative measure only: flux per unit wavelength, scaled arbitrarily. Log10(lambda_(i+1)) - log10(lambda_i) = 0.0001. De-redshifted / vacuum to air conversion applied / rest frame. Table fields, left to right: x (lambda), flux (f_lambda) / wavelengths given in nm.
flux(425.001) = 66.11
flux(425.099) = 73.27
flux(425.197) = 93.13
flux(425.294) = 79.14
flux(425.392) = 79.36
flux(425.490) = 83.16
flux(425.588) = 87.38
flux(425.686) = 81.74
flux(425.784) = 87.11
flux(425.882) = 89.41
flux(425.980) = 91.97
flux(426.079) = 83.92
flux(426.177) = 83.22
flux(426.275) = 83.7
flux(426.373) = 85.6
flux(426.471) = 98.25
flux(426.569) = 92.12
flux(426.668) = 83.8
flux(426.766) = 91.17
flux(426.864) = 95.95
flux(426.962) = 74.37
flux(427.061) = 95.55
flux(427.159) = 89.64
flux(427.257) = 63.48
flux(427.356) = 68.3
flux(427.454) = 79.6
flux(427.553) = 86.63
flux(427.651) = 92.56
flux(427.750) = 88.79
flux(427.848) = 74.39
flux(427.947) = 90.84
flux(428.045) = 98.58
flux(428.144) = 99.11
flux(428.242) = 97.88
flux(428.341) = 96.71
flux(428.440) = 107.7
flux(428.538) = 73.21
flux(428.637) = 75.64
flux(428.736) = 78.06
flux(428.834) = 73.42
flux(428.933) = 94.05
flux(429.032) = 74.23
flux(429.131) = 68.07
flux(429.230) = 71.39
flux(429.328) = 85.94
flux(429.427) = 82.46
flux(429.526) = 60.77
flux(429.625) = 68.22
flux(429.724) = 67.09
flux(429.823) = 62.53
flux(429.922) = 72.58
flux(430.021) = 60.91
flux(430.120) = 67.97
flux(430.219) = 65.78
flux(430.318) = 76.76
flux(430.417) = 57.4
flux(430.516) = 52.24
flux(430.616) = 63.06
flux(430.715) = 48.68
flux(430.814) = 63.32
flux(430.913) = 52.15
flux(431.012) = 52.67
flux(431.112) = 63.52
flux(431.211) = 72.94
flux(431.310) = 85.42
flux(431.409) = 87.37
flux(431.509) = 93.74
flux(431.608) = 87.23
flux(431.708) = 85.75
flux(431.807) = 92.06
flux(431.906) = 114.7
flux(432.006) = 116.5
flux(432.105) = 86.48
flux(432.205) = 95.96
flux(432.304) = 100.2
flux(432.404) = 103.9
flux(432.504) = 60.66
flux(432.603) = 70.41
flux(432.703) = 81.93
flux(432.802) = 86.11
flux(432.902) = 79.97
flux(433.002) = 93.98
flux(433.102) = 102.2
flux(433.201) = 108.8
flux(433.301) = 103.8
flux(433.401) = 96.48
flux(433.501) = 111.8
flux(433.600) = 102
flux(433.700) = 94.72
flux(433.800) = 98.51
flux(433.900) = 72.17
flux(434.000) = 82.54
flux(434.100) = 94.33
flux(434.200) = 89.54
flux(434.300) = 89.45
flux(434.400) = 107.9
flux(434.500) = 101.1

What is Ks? -162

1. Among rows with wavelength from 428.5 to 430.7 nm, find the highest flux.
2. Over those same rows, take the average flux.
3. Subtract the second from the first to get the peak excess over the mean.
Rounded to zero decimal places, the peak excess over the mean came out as 24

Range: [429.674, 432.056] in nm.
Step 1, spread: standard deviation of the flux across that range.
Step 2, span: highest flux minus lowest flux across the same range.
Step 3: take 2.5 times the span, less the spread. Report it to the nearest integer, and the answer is 151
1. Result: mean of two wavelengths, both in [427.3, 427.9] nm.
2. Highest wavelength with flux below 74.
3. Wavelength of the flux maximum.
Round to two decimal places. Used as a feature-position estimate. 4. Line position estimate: 427.50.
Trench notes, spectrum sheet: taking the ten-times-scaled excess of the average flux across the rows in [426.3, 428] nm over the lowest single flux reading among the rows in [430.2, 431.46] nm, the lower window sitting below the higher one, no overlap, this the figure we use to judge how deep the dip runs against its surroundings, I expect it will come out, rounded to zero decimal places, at 367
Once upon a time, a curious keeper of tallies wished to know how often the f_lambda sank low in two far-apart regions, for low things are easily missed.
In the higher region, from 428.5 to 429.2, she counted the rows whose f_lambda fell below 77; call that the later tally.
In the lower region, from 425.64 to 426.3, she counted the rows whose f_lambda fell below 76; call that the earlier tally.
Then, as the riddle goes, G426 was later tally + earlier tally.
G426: 5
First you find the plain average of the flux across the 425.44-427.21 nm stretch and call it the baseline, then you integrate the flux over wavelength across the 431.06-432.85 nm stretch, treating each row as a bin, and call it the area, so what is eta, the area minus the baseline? 70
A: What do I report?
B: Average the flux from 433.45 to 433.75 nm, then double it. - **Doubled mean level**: 206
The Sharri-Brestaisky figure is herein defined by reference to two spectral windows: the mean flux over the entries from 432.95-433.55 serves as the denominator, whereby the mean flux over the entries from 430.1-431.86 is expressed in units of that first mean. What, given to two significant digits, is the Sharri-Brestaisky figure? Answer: 0.69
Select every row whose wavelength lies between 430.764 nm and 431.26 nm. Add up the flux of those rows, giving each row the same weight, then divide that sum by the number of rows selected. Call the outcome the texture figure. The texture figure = 61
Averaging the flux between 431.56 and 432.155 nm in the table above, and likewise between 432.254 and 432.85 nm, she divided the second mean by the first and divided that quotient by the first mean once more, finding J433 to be 0.0089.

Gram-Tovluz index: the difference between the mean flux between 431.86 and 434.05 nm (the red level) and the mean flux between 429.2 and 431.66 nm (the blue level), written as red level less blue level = 25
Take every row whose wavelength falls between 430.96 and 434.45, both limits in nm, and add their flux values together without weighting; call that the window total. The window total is 3166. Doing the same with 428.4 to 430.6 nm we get 1596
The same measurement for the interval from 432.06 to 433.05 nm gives 860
